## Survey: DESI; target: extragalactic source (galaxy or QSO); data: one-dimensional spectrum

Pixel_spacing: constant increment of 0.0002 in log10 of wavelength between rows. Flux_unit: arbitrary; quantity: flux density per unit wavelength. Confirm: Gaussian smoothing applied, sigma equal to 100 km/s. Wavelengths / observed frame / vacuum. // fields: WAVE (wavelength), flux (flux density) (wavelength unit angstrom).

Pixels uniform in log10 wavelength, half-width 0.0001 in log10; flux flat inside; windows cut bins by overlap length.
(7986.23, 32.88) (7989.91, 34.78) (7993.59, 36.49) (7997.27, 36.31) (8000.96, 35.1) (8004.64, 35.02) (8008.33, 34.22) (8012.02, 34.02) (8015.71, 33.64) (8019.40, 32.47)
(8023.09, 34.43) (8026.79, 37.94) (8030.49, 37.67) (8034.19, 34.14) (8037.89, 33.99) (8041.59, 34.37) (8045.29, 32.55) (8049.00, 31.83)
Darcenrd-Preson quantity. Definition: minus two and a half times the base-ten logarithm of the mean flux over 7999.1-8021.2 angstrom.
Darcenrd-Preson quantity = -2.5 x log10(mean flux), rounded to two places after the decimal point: -3.83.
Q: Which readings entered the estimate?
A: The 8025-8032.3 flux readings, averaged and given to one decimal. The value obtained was 37.8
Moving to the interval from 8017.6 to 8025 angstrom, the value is 33.5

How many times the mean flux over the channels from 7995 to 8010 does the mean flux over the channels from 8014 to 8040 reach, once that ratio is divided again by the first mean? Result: 0.0282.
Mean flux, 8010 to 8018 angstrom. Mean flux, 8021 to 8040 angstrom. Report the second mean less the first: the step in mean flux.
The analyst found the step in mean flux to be 1.8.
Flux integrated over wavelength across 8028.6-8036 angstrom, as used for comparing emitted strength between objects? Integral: 266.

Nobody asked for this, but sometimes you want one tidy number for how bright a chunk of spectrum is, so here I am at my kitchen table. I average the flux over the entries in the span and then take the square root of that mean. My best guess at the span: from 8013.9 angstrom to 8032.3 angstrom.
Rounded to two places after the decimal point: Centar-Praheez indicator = 5.94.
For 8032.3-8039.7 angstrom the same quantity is 5.84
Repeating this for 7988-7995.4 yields 5.97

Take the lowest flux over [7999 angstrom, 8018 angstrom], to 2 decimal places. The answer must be 33.64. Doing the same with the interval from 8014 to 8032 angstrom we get 32.47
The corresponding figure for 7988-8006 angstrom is 34.78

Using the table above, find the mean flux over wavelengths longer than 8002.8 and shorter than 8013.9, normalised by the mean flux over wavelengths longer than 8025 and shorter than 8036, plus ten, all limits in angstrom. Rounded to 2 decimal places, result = 10.94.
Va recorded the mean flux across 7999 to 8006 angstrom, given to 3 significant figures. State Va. 35.1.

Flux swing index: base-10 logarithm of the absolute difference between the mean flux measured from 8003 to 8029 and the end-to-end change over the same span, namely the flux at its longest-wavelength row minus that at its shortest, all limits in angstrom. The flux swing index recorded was 1.50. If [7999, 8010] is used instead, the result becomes 1.55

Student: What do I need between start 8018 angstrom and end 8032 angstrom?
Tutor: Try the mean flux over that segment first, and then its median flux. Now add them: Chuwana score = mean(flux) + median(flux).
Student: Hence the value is 71.7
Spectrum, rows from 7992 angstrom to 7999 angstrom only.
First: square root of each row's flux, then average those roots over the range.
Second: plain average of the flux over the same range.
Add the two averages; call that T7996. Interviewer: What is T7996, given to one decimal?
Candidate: 42.4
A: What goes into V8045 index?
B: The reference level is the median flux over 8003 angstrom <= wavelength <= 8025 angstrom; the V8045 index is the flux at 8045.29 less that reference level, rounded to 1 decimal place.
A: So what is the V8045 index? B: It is -1.6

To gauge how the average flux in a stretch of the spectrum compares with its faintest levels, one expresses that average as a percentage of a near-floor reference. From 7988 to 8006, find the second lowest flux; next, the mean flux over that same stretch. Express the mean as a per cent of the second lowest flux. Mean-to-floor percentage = 101.5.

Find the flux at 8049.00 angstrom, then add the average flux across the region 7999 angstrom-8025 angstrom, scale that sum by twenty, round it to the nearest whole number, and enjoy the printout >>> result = 1319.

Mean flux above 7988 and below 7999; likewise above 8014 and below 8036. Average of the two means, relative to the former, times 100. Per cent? 99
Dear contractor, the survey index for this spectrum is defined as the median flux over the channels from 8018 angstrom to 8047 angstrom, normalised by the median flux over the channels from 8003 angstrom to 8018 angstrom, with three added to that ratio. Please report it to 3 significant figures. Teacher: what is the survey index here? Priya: 4.00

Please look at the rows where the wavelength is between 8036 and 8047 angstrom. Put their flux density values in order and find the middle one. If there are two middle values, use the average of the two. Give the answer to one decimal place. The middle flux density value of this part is 34.0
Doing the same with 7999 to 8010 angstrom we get 35.0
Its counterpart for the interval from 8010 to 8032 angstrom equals 34.2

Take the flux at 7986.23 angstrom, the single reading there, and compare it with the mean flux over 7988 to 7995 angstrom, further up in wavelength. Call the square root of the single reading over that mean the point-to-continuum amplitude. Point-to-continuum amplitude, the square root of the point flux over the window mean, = 0.96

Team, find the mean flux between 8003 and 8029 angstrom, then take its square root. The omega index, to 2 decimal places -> 5.88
